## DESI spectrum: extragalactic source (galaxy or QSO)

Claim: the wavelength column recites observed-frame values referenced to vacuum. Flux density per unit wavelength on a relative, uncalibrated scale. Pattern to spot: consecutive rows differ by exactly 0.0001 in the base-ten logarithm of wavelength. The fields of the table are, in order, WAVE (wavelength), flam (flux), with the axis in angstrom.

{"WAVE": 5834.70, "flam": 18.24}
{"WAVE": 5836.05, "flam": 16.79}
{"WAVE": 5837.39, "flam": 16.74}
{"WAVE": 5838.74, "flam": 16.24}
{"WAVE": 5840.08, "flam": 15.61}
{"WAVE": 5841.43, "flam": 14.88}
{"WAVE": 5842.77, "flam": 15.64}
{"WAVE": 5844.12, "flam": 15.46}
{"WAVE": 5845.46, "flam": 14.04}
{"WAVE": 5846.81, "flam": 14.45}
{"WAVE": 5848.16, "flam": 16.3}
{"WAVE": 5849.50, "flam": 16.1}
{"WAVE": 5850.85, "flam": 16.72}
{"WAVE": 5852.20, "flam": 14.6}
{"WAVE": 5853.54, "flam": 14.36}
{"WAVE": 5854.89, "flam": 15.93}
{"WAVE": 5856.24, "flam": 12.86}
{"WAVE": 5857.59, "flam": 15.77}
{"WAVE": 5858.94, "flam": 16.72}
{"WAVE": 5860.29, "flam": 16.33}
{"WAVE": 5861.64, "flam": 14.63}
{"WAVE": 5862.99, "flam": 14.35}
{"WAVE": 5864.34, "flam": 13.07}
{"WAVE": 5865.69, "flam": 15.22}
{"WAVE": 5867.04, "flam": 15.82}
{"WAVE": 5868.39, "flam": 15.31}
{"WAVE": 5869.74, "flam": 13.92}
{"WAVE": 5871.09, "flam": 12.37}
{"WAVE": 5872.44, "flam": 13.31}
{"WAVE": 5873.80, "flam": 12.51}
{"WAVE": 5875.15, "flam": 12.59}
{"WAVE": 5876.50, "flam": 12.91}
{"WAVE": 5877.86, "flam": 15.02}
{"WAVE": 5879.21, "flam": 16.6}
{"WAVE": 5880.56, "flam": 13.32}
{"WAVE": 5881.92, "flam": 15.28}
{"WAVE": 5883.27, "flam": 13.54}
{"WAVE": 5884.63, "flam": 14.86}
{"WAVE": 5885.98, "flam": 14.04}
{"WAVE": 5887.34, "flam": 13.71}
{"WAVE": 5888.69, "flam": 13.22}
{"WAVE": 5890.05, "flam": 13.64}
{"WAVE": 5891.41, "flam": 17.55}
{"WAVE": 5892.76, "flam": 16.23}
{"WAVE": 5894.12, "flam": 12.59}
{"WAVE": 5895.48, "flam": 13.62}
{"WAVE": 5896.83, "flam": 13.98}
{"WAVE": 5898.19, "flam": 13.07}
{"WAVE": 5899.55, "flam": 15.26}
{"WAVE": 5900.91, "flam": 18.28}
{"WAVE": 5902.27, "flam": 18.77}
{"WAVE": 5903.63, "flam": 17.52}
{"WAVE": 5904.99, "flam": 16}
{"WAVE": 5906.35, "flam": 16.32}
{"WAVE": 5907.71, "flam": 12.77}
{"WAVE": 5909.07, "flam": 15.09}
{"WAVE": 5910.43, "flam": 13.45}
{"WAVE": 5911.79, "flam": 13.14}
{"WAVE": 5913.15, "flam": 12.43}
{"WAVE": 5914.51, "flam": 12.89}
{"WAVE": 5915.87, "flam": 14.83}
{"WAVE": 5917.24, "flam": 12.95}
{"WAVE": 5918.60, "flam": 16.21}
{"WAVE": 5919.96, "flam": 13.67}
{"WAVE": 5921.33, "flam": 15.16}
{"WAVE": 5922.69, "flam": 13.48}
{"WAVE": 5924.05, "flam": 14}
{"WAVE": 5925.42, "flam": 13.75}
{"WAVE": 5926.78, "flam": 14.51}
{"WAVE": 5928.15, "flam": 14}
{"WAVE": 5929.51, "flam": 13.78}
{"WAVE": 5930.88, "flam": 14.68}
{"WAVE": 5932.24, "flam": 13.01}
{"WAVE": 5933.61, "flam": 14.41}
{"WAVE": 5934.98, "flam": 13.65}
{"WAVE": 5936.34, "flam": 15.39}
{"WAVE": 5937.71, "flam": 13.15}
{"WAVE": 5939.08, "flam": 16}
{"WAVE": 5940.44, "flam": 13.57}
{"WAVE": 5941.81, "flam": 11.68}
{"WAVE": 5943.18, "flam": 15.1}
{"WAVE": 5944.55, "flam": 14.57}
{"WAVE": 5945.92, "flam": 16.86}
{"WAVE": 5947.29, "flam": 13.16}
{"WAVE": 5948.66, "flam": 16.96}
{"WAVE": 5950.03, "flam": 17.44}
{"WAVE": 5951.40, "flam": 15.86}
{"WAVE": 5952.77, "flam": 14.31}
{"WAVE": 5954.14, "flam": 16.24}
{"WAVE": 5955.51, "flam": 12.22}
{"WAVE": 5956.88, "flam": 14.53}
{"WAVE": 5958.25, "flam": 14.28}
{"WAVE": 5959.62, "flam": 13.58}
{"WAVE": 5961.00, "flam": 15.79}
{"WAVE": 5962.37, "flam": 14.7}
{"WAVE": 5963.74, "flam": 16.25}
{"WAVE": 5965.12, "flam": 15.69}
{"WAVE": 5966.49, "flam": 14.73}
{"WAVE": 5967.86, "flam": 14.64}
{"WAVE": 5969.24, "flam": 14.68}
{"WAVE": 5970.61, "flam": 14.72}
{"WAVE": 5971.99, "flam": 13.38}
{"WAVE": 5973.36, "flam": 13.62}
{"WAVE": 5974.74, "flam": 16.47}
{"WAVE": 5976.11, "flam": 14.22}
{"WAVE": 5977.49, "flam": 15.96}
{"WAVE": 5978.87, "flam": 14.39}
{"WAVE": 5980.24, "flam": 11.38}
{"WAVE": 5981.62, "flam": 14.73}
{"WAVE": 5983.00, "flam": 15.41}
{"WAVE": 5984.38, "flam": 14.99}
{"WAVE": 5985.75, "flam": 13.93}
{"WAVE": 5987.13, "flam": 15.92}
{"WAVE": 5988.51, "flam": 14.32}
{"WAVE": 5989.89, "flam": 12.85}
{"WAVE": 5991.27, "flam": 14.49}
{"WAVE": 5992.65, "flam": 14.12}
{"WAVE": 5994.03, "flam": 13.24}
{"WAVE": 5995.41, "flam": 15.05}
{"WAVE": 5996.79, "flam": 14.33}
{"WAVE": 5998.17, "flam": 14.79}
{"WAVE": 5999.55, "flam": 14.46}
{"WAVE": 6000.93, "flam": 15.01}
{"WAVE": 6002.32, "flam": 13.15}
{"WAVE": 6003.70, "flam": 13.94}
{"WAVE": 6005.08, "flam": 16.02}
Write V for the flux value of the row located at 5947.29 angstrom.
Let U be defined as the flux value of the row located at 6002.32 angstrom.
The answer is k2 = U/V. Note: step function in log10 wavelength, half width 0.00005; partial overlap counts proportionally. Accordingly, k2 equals 1.00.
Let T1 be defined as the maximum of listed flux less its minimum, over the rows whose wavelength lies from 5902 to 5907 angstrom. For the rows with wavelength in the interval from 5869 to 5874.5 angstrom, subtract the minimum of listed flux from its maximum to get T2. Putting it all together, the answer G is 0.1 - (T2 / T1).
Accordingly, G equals -0.5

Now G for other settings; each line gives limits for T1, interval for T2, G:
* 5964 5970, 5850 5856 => -2.1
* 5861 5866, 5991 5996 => -0.7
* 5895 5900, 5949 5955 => -1.3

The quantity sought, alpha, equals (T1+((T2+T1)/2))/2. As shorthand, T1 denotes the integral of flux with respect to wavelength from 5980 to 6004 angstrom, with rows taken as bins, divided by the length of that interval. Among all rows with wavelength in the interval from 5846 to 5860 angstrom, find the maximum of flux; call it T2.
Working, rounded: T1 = 14.3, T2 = 16.72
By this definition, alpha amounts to 14.9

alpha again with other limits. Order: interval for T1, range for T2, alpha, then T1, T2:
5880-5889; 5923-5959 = 14.9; 14.0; 17.44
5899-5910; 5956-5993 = 16.3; 16.2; 16.47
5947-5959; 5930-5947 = 15.5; 15.1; 16.86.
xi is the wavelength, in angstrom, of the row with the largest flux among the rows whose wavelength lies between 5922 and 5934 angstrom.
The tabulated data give 5930.88 angstrom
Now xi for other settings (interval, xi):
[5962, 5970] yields 5963.74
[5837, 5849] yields 5837.39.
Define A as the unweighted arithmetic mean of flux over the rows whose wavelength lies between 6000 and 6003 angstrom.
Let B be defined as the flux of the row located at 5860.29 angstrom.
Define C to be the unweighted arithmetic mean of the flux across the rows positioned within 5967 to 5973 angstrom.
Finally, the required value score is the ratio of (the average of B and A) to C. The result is 1.06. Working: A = 14.1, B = 16.33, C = 14.4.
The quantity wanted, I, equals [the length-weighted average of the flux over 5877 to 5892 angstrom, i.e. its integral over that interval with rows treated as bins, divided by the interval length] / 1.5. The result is 9.7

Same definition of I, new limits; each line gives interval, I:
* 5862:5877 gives 9.2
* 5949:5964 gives 10.0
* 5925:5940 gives 9.5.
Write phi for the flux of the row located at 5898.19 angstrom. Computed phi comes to 13.07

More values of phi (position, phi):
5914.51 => 12.89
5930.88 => 14.68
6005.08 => 16.02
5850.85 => 16.72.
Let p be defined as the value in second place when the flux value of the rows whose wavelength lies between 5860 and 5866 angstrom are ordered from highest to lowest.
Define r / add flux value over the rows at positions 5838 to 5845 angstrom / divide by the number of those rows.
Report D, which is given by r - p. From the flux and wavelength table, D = 0.3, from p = 15.22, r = 15.6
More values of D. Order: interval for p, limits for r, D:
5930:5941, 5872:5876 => -2.6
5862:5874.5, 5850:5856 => 0.1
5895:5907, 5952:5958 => -4.0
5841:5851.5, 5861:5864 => -1.8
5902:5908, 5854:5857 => -3.1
